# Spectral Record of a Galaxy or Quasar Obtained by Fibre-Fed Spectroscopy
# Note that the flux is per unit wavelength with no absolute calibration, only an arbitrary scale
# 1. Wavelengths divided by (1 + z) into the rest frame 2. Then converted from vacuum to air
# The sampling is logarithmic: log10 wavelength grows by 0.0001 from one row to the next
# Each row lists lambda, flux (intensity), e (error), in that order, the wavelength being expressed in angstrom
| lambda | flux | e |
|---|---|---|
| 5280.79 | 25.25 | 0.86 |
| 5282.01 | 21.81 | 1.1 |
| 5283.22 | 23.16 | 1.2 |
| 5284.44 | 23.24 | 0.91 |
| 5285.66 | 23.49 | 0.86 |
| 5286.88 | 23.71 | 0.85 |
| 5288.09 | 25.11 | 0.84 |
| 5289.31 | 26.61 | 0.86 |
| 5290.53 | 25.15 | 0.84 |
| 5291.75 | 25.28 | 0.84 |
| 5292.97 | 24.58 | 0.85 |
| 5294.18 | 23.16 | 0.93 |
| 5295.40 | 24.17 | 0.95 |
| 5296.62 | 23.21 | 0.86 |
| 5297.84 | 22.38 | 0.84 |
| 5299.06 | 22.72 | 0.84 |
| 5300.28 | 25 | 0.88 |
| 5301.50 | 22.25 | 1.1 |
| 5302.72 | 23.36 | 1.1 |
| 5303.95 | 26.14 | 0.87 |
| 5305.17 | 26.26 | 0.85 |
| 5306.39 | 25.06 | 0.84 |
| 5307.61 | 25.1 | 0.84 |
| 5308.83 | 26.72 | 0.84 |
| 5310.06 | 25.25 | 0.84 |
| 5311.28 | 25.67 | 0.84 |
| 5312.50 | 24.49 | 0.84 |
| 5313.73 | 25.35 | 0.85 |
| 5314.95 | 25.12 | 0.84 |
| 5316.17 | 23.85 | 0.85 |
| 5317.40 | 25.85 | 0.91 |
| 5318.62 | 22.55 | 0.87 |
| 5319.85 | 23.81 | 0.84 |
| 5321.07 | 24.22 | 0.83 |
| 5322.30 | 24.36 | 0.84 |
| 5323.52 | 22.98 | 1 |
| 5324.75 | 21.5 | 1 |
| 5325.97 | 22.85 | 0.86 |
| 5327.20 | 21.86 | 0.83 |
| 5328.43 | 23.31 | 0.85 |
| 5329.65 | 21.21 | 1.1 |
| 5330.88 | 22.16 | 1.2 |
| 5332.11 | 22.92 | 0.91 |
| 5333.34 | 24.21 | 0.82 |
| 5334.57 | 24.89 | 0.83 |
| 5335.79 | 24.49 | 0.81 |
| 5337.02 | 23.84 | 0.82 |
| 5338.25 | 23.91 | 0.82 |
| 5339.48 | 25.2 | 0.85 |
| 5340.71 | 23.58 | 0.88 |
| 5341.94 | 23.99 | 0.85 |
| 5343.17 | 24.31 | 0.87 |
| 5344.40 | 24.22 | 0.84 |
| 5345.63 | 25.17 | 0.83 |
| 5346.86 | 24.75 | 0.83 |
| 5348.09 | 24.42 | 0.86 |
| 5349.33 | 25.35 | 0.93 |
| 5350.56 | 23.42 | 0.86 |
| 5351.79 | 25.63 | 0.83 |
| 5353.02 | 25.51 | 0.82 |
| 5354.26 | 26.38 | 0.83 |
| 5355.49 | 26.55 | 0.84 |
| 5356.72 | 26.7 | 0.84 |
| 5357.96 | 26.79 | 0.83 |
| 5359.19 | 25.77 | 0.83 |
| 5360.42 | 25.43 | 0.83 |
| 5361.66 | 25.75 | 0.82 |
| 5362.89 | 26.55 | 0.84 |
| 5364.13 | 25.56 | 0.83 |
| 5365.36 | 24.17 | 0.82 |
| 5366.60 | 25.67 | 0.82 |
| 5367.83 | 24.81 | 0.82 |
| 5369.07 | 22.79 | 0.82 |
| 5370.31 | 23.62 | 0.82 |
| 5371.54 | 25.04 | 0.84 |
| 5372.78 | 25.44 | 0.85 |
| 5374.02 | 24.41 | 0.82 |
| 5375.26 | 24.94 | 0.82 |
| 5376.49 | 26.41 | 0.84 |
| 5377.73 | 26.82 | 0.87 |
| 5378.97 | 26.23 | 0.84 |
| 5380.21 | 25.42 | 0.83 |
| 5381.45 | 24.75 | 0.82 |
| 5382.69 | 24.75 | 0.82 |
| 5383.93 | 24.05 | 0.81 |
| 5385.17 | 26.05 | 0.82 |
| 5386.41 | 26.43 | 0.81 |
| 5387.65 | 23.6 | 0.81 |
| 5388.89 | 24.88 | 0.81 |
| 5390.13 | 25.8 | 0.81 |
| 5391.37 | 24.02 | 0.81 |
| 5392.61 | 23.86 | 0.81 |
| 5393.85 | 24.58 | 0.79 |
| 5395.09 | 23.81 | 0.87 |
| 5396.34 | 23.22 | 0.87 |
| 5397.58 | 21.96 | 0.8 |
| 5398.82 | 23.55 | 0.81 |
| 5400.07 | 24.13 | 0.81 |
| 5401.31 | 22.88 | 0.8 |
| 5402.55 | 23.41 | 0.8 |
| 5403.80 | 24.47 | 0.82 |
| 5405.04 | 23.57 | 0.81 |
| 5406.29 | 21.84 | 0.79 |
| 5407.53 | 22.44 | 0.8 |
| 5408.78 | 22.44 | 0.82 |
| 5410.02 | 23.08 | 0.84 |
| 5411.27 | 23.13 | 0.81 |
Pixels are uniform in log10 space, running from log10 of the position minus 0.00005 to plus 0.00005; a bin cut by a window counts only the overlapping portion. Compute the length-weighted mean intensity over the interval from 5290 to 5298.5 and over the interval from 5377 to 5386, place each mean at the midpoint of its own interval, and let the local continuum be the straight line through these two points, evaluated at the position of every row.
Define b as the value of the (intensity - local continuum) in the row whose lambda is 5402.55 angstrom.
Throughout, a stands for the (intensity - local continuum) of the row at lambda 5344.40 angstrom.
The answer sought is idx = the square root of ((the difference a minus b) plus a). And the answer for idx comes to 1.1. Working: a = -0.6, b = -2.4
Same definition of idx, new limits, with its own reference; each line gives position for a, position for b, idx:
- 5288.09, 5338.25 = 1.8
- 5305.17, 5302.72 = 2.2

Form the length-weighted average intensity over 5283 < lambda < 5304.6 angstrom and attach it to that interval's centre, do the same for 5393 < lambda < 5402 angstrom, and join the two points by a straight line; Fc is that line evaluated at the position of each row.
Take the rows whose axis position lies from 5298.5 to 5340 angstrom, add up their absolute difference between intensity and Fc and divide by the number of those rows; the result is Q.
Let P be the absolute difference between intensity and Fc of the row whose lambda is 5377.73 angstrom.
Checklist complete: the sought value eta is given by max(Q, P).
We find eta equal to 3.24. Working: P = 3.2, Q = 1.2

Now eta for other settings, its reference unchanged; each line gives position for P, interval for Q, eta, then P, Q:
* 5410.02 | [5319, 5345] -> 0.86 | 0.3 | 0.9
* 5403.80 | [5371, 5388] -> 1.74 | 1.0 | 1.7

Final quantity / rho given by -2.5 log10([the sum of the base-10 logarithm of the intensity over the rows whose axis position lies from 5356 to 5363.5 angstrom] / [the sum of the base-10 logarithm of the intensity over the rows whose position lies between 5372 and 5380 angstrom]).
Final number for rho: -0.006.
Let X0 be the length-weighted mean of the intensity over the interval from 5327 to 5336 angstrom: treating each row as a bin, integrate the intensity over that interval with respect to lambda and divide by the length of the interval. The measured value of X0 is 23.14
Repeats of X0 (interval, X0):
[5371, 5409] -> 24.37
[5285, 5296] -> 24.58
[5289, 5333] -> 24.05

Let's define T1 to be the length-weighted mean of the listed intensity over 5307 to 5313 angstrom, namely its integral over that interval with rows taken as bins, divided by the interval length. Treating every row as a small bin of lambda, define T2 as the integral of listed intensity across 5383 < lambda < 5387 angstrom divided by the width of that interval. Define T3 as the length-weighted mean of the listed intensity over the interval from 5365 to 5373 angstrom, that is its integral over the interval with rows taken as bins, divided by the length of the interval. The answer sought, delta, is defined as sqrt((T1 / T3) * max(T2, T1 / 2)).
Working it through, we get 5.15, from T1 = 25.5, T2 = 25.4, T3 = 24.5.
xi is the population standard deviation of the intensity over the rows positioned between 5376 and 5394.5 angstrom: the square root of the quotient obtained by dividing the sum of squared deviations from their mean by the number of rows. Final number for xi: 1.02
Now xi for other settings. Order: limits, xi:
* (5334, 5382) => 1.02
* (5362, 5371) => 1.21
